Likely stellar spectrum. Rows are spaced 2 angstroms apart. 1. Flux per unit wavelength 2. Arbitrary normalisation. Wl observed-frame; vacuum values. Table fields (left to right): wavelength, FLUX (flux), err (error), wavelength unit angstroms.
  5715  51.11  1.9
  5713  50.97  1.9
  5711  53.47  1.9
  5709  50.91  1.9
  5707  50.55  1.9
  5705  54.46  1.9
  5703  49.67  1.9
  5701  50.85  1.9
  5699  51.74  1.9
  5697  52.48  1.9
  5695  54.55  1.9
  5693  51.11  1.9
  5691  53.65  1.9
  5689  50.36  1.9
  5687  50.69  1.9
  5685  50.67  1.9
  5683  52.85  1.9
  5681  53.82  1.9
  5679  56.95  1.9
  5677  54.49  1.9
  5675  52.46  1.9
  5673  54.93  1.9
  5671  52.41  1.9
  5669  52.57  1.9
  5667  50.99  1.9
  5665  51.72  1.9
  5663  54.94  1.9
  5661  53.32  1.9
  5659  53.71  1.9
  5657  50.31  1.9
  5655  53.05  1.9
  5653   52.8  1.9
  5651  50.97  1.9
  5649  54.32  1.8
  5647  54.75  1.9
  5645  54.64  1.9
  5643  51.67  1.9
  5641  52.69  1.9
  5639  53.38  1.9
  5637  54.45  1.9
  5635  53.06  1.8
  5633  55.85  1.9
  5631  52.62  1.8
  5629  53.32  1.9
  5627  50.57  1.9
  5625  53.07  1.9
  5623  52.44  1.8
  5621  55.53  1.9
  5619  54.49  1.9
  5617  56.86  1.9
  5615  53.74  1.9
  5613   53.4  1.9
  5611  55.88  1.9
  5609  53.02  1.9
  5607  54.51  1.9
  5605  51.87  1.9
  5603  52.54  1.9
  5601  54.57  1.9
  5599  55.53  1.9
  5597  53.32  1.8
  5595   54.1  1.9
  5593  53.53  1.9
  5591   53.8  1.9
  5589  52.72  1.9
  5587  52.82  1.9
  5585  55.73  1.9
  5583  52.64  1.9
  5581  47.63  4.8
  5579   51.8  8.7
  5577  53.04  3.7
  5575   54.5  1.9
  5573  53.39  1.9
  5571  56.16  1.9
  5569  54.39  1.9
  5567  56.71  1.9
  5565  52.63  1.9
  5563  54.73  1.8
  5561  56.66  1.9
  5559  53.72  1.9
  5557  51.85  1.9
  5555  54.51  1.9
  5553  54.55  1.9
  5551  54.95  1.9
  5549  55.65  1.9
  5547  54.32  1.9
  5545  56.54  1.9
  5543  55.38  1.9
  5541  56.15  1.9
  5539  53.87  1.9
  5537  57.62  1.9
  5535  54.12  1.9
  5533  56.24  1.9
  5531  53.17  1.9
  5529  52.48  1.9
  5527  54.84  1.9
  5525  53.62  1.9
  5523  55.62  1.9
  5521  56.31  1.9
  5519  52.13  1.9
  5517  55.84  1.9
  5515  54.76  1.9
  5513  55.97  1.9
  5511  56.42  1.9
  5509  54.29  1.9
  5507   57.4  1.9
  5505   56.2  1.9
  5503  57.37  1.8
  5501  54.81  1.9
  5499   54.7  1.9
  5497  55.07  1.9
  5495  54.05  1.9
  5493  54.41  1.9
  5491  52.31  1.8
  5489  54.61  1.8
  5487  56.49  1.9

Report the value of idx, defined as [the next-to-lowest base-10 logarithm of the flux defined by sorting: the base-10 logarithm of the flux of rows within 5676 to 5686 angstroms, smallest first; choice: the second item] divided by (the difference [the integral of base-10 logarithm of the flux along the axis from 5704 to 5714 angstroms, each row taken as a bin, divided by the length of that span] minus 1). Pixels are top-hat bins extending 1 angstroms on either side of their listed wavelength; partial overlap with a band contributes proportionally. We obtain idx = 2.41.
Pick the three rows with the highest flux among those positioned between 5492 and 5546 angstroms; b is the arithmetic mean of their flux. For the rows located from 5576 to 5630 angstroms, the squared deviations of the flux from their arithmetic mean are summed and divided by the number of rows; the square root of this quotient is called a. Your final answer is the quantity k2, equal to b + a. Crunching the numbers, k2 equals 59.3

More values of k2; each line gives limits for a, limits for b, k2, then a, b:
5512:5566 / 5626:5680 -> 57.4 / 1.46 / 55.91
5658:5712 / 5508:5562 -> 58.7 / 1.76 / 56.94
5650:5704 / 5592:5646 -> 57.9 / 1.72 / 56.20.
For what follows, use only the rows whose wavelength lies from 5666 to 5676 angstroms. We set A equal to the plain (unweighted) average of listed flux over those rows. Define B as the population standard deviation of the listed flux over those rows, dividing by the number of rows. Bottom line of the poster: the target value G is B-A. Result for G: -51.4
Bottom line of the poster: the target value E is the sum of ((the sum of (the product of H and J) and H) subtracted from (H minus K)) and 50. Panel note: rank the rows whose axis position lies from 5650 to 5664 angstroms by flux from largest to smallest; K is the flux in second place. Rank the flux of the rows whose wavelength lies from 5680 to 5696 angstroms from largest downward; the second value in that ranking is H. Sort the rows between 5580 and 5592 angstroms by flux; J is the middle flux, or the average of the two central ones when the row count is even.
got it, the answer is -2844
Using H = 53.82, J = 52.8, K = 53.71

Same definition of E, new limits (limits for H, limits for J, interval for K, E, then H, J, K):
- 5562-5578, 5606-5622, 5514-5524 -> -3067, 56.16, 54.5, 55.84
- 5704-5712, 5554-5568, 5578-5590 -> -2917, 53.47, 54.5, 52.82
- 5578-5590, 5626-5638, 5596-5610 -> -2814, 52.82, 53.2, 54.57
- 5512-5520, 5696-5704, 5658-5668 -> -2868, 55.84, 51.3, 53.71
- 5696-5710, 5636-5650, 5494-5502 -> -2856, 52.48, 54.3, 54.81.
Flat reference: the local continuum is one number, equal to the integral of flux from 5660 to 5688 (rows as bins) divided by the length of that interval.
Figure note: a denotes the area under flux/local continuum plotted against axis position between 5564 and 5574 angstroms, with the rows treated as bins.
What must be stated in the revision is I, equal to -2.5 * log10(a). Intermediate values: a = 10.3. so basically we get -2.53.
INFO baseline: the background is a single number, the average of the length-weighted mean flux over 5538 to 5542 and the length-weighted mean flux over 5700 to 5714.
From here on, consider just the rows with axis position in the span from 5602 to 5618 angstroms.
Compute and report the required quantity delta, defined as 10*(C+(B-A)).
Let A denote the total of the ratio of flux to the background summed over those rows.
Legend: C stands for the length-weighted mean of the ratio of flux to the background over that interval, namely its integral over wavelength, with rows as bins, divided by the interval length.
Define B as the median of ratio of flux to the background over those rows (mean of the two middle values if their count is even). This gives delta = -60.9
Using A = 8.10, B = 1.01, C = 1.01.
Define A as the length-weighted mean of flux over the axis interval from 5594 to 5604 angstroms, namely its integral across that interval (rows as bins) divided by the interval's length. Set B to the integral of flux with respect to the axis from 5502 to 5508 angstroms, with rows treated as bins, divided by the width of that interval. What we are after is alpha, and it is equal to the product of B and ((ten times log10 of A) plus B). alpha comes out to 4235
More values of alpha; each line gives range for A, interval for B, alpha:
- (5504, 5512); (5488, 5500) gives 3884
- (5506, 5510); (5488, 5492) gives 3792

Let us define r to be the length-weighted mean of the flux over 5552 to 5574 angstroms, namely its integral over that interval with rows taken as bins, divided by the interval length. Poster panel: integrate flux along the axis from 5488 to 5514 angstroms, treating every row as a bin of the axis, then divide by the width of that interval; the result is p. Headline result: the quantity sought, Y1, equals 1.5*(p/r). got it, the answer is 1.52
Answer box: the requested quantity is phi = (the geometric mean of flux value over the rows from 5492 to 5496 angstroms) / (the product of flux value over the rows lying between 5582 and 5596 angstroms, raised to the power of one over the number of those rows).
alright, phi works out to 1.01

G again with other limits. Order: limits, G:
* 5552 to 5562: -52.7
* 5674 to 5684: -52.5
